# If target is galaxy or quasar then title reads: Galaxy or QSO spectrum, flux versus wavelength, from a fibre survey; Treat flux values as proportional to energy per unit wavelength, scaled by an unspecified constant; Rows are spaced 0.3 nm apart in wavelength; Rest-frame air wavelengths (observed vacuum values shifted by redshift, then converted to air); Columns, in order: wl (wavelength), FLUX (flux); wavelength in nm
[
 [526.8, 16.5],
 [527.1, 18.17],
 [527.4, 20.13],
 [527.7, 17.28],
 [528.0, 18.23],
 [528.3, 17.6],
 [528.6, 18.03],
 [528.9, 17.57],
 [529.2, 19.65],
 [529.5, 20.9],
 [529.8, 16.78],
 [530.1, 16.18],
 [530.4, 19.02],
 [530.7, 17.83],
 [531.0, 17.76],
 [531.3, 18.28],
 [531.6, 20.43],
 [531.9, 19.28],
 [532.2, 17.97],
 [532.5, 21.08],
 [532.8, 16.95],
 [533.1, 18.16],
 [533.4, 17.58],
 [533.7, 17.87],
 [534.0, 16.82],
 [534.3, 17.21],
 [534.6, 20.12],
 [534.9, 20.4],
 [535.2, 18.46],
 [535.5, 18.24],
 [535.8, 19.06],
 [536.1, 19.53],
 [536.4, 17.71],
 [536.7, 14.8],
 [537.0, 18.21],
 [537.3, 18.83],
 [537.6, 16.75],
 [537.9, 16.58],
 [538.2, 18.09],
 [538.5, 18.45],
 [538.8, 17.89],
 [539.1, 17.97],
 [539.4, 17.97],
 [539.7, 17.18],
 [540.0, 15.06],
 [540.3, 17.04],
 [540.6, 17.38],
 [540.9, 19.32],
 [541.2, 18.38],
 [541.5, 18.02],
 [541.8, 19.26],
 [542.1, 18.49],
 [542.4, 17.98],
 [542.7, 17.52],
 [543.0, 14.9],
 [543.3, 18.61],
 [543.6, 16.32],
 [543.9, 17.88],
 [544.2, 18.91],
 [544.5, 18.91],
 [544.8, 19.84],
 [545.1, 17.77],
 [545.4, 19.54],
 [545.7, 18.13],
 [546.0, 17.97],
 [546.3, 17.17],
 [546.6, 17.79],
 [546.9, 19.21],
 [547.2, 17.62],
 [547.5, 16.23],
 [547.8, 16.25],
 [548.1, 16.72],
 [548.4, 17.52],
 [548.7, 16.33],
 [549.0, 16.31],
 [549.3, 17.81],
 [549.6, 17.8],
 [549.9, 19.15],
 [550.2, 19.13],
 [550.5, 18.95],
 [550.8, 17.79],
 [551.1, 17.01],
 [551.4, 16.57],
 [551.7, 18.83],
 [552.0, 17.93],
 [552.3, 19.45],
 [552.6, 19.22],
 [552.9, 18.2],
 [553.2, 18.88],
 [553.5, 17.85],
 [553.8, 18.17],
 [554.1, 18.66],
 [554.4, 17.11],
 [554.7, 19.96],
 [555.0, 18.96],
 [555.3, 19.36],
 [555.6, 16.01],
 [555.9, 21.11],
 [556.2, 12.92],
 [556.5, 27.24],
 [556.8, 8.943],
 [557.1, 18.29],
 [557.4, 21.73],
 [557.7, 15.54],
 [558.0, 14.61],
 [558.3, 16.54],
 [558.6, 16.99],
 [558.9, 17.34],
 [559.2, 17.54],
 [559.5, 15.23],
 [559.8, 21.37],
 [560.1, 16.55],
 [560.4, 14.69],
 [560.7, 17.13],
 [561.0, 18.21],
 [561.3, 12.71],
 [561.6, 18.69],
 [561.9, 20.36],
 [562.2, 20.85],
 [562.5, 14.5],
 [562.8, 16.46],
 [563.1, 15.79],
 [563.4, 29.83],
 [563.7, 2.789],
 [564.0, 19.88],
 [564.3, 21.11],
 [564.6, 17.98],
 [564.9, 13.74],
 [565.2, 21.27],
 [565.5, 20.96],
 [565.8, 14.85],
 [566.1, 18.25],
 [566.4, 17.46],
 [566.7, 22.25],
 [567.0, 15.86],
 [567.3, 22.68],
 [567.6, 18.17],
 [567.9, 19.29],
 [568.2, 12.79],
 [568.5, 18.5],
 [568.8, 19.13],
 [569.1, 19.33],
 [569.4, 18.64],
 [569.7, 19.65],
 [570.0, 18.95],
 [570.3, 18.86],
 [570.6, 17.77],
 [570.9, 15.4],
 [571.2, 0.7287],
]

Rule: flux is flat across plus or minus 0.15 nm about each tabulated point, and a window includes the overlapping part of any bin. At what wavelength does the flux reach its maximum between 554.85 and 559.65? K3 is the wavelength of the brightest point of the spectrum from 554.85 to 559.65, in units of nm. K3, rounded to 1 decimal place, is 556.5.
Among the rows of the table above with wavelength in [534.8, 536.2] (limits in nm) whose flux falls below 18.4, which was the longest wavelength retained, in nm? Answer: 535.5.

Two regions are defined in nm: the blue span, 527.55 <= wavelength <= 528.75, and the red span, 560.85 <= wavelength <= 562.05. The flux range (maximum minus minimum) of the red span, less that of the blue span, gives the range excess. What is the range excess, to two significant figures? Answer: 6.7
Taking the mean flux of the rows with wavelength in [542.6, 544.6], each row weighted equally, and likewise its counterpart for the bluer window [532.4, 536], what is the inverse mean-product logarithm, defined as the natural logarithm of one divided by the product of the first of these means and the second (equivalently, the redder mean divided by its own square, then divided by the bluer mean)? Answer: -5.78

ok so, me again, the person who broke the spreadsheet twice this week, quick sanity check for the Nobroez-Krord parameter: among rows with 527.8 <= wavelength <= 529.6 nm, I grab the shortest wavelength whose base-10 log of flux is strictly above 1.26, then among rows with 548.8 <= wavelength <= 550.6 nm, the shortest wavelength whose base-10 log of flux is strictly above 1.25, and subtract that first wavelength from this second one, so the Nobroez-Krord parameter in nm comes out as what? 21.30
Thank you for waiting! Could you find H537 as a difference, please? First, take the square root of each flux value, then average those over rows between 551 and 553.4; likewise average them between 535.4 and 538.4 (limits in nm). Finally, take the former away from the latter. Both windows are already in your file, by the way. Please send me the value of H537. -0.06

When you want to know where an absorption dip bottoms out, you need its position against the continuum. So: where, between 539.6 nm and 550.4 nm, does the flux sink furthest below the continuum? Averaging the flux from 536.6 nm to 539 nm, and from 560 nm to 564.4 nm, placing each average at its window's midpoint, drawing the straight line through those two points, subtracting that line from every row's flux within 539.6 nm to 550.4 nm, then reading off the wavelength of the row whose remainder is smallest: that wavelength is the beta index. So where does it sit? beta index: 543.0 nm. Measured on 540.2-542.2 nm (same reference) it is 540.3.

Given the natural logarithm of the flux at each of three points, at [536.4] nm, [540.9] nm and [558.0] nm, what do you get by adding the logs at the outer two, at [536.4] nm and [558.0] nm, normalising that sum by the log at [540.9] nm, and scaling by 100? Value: 188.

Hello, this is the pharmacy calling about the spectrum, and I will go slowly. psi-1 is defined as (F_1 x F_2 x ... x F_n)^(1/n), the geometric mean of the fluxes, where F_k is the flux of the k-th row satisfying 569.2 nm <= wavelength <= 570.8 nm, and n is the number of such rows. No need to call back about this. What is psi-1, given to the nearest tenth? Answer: 18.8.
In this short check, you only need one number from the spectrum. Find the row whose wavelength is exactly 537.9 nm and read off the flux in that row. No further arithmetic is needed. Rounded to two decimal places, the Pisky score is 16.58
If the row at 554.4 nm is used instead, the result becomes 17.11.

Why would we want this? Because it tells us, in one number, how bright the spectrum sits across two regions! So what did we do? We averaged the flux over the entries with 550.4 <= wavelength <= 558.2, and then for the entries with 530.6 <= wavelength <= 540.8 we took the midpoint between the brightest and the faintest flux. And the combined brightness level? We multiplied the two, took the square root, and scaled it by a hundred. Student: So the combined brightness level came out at 1799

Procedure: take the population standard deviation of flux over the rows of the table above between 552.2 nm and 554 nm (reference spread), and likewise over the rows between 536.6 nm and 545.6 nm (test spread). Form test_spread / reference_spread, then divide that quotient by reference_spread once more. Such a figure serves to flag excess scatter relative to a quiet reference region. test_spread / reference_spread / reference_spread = 3.6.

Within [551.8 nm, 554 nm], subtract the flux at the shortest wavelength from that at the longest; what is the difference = 0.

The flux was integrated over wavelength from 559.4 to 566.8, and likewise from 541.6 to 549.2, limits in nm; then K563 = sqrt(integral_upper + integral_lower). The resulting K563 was 16.3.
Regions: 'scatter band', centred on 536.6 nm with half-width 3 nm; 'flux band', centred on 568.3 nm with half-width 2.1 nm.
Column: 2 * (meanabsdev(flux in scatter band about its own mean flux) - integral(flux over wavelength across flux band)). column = -155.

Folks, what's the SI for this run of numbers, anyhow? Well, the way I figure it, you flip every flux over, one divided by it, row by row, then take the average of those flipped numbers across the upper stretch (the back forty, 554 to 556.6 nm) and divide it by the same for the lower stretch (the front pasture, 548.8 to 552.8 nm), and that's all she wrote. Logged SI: 0.99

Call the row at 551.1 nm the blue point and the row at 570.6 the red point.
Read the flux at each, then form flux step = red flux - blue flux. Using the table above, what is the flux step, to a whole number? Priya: 1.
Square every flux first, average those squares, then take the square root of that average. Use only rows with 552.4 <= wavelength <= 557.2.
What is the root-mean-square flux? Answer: 18.5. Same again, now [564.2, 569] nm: 18.6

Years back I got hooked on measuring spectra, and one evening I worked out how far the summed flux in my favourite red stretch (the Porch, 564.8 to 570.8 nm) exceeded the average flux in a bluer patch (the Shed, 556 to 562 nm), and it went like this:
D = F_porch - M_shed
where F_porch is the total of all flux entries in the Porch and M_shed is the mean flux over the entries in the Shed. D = 351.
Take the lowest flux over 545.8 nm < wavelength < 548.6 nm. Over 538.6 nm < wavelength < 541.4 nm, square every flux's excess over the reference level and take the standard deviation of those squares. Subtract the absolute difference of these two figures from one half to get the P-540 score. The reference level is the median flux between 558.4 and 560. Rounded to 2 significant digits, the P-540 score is -14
